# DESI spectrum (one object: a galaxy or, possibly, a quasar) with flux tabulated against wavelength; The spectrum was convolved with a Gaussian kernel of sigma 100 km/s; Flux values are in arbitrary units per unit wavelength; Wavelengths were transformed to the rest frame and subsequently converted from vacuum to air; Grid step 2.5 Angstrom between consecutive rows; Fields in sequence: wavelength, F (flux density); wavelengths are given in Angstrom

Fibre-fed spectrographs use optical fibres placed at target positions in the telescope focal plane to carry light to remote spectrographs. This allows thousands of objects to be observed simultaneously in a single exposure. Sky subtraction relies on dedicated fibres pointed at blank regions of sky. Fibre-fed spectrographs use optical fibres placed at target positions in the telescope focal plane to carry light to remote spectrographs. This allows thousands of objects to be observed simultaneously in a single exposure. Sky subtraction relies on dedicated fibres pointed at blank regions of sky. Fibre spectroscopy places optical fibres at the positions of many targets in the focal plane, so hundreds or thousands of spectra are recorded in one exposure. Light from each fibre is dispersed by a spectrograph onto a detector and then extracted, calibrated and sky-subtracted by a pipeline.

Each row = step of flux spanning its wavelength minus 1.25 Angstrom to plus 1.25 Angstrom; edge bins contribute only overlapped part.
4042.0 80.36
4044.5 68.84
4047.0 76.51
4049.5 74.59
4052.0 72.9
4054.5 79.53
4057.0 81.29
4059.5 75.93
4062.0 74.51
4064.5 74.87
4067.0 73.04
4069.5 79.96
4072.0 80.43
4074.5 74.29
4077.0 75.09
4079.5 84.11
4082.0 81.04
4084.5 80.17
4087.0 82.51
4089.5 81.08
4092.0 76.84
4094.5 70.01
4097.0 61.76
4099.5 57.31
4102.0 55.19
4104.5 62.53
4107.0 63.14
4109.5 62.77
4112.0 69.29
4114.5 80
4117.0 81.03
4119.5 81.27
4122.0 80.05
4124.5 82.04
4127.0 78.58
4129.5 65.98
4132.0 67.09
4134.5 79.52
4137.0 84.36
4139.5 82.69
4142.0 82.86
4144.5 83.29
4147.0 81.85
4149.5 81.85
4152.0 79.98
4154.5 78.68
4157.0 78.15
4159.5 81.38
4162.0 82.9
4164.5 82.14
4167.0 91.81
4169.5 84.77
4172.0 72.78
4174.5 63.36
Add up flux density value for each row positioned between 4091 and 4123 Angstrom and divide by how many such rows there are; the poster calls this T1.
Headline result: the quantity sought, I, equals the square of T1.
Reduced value 4806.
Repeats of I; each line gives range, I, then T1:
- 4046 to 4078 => 5834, 76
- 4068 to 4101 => 5736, 76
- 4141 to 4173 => 6679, 82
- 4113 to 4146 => 6262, 79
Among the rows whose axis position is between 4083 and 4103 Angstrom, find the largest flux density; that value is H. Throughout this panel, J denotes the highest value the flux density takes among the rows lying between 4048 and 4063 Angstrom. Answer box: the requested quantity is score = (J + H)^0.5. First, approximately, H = 82.51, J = 81.29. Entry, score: 12.8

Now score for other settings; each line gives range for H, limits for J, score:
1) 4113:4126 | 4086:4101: 12.8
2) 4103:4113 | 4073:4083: 12.4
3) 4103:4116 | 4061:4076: 12.7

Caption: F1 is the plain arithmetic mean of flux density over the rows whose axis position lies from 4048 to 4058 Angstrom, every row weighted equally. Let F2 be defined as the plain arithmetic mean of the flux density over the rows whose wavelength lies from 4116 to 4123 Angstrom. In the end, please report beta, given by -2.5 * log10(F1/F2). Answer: 0.1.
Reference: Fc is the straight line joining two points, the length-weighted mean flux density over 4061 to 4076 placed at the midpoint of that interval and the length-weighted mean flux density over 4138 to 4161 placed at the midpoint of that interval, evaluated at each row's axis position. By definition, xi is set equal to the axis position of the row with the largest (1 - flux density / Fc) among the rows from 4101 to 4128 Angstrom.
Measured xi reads 4102.0 Angstrom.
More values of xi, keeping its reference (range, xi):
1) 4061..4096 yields 4094.5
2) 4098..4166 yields 4102.0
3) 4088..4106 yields 4102.0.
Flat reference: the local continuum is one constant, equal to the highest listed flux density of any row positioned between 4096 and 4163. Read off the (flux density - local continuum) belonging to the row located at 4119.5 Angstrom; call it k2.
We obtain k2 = -3.1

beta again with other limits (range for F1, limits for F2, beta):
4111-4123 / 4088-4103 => -0.2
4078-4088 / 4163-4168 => 0.1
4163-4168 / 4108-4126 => -0.1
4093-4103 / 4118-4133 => 0.2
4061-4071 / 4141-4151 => 0.1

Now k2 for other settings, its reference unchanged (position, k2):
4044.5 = -15.5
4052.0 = -11.5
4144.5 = -1.1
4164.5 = -2.2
